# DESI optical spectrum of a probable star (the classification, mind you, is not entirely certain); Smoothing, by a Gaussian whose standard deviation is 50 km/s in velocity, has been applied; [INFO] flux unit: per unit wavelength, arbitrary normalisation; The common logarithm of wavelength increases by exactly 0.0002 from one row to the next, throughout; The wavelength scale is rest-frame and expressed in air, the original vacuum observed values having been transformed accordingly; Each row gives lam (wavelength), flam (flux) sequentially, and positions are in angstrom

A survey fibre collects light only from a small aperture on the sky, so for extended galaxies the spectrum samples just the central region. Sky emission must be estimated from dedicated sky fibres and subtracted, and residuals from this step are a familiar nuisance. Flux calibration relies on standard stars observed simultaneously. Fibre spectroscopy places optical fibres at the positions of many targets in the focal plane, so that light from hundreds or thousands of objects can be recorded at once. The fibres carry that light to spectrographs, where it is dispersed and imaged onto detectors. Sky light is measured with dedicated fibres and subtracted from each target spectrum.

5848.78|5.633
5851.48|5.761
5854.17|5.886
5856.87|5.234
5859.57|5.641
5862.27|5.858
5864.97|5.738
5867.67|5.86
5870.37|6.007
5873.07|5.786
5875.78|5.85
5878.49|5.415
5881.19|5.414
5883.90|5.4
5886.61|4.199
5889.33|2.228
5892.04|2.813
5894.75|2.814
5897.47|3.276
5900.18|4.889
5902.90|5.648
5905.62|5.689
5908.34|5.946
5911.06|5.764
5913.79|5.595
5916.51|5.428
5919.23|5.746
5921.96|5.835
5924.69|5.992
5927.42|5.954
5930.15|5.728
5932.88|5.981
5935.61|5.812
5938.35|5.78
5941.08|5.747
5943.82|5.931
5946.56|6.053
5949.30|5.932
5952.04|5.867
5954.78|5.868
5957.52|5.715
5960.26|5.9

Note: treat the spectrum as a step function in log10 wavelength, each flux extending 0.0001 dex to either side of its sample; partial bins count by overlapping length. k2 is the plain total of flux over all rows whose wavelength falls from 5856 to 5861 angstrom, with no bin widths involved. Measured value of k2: 10.9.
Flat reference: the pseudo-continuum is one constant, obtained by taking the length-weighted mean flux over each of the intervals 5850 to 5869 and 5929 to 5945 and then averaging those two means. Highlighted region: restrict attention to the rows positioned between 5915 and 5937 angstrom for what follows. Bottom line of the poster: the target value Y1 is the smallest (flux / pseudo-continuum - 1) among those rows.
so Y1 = -0.06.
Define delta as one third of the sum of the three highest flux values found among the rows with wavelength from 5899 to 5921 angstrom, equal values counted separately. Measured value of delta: 5.82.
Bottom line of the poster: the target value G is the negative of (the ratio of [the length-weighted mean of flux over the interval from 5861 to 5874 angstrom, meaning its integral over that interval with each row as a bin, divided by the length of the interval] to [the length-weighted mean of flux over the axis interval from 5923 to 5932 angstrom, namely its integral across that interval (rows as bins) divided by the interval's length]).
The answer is -1.0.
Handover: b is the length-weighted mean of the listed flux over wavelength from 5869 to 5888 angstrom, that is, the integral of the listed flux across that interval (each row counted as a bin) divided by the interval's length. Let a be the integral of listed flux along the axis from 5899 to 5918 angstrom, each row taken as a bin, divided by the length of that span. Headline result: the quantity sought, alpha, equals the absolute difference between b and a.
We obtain 0.14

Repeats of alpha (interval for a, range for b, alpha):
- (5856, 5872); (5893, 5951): 0.25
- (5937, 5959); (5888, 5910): 1.67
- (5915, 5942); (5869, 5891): 0.80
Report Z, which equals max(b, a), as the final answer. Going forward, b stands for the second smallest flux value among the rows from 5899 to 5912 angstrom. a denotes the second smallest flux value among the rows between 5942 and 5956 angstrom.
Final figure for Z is 5.87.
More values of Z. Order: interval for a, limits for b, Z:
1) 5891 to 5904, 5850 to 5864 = 5.64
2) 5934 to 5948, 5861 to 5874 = 5.79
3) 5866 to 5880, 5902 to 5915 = 5.79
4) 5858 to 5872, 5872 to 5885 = 5.74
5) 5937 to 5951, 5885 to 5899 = 5.78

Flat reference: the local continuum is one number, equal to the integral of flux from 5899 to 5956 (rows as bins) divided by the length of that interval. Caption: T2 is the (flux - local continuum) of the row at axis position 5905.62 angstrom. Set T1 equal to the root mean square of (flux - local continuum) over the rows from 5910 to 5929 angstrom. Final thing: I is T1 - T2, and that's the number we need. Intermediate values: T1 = 0.18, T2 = -0.08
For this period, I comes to 0.3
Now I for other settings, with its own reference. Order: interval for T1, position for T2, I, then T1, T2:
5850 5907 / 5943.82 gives 1.2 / 1.39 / 0.16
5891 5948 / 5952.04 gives 1.0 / 1.09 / 0.09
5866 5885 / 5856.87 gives 0.8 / 0.26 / -0.54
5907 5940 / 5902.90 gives 0.3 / 0.16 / -0.12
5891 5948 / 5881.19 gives 1.4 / 1.09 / -0.36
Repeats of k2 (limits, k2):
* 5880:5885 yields 10.8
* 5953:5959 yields 11.6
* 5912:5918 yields 11.0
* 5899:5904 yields 10.5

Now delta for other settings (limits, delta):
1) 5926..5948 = 6.00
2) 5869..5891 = 5.88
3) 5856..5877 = 5.91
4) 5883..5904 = 5.31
